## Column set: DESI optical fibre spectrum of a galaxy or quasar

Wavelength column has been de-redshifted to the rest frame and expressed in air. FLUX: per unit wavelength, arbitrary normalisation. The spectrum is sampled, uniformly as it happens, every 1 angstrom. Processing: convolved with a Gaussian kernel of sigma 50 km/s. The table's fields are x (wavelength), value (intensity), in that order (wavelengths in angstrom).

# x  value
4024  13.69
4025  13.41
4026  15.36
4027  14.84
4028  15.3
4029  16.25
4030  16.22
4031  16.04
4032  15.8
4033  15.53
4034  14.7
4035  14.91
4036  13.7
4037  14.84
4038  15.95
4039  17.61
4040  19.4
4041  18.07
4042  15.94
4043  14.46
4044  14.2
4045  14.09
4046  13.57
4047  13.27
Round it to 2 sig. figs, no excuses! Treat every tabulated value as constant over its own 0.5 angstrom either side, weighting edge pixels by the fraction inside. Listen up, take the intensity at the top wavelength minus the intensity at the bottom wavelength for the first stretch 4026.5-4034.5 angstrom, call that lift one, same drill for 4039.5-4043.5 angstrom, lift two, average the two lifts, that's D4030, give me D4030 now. -2.5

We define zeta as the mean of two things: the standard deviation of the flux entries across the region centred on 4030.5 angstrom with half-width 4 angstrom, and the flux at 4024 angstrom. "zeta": 7.1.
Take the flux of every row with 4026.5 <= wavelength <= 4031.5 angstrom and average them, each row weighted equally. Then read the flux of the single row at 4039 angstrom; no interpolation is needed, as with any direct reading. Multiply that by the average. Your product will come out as 277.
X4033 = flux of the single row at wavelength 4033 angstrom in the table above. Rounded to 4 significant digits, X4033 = 15.53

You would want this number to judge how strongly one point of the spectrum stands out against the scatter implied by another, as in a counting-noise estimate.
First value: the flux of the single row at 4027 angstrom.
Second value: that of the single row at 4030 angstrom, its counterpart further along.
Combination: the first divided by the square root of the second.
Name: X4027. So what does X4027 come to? 3.68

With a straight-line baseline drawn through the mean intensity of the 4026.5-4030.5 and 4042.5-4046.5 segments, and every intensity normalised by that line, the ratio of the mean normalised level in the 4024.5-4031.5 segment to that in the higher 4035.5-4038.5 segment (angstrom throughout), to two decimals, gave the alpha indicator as 0.98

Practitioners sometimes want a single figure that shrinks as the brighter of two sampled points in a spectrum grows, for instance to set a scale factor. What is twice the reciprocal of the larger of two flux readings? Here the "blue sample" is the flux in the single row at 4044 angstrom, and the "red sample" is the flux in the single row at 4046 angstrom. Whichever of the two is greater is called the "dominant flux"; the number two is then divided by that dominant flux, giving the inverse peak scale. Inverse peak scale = 0.141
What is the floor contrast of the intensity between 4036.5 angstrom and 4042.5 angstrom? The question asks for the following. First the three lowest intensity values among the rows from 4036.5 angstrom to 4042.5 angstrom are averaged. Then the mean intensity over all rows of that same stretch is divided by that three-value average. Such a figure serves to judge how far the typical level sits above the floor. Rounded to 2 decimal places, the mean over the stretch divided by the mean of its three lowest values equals 1.09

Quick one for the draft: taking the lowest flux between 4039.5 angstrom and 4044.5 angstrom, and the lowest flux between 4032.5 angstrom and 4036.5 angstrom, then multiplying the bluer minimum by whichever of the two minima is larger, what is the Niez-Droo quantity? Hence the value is 195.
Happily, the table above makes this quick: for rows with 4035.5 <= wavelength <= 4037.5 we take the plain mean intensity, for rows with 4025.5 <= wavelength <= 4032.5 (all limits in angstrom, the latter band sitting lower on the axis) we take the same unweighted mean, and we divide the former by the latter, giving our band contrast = 0.91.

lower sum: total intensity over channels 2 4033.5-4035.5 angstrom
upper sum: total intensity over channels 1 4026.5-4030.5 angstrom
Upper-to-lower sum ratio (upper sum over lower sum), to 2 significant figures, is 2.1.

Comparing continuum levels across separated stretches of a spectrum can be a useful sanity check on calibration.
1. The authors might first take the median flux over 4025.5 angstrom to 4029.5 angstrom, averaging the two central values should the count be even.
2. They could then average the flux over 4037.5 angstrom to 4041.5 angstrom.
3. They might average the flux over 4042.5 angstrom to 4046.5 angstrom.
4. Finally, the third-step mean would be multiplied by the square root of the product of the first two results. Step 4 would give 232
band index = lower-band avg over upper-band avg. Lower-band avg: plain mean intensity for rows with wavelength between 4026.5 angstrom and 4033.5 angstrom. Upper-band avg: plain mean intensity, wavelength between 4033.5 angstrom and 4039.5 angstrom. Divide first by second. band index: 1.03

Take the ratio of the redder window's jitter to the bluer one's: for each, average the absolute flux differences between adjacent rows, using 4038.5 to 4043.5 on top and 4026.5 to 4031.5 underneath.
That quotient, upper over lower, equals 4.2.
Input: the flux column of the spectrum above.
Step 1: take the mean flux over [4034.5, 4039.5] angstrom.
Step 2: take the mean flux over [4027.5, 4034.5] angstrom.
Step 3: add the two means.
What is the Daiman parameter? 31.1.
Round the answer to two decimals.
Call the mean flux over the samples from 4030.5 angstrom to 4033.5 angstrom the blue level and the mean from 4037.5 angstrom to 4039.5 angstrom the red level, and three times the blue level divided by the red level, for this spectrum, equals 2.82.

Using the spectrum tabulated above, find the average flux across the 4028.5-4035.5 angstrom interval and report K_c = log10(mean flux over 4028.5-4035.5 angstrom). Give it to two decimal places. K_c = 1.19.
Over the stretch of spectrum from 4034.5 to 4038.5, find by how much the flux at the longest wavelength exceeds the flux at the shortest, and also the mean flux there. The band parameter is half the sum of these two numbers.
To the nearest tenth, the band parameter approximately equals 7.9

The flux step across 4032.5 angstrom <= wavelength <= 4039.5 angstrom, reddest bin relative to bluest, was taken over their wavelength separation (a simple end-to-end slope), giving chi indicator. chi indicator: 0.3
